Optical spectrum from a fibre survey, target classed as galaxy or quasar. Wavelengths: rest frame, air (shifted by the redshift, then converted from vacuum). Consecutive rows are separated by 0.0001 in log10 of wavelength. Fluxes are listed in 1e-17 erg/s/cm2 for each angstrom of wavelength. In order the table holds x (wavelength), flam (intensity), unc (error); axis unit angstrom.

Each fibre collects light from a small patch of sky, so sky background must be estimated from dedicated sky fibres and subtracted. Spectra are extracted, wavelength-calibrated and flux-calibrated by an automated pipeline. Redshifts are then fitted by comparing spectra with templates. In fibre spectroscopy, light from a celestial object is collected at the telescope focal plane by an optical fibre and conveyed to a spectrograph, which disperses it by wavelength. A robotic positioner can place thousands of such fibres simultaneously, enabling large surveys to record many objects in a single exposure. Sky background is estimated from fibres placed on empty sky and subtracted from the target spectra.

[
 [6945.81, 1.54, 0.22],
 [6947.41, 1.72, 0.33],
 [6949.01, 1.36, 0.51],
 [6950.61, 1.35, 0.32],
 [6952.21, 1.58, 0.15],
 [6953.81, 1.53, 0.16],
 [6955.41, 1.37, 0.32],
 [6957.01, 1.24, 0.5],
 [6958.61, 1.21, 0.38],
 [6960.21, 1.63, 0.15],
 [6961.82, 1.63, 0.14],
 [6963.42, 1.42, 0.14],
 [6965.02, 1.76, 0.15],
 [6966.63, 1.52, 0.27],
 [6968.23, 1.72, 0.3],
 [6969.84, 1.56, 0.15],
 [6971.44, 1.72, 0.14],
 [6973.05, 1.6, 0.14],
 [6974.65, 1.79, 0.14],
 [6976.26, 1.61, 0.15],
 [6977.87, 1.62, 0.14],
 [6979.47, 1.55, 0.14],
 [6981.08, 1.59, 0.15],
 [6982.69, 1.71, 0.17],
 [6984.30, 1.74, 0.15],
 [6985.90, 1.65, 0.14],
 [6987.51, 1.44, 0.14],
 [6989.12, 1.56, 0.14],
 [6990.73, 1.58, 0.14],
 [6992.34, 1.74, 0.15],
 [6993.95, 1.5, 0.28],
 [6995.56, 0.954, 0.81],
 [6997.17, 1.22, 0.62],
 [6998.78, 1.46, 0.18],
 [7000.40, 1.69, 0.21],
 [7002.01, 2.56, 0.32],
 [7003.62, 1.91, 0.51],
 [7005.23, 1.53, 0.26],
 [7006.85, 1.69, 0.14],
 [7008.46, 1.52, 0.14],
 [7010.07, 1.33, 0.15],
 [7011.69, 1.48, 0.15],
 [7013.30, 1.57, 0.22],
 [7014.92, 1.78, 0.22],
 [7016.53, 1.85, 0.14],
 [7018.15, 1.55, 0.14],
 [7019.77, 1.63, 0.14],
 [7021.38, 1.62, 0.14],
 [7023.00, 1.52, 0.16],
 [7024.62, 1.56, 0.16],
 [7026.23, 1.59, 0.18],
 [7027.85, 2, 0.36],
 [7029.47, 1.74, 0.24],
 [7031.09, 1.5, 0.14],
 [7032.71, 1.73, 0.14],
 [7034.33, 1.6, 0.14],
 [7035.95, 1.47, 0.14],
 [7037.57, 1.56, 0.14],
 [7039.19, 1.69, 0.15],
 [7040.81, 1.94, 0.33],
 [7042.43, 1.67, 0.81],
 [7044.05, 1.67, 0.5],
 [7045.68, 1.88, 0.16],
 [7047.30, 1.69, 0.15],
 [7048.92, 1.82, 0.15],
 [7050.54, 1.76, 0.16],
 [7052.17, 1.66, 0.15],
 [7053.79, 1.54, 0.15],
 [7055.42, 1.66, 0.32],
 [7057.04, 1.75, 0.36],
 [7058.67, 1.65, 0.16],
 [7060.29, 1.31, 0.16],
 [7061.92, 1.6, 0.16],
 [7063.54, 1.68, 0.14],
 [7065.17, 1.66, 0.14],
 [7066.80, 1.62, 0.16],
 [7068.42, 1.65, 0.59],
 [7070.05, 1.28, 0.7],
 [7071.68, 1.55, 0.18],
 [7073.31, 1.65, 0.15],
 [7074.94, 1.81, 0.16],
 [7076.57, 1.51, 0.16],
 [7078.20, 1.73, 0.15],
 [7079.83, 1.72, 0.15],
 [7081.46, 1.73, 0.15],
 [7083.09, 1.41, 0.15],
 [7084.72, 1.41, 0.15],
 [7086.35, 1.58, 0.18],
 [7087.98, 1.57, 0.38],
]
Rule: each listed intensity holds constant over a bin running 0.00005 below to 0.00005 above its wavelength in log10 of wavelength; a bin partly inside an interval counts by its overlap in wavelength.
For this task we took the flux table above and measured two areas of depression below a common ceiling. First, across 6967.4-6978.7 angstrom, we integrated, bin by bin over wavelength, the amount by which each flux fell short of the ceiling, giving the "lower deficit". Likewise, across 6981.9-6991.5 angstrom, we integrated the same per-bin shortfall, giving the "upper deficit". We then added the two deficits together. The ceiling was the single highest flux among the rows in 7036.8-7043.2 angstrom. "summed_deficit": 6.3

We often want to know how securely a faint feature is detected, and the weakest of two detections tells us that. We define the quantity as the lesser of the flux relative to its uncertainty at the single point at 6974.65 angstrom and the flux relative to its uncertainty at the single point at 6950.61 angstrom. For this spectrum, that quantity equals 4.2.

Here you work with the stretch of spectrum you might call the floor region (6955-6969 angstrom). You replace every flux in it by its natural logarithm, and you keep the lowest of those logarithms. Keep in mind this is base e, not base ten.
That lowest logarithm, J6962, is 0.19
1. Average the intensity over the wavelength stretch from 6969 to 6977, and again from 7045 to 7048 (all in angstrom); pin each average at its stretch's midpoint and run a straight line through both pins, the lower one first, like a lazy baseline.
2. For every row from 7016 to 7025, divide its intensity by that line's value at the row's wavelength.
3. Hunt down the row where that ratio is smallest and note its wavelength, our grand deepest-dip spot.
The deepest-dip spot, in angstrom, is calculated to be 7023.00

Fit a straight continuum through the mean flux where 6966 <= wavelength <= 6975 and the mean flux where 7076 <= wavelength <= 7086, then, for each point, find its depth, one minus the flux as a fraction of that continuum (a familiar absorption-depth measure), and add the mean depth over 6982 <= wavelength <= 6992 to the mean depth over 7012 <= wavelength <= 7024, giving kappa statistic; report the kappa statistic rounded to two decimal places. 0.00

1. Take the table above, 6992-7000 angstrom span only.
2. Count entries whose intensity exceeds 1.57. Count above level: 1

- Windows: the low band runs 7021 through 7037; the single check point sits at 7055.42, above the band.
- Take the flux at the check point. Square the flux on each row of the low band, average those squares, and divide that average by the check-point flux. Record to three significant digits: 1.62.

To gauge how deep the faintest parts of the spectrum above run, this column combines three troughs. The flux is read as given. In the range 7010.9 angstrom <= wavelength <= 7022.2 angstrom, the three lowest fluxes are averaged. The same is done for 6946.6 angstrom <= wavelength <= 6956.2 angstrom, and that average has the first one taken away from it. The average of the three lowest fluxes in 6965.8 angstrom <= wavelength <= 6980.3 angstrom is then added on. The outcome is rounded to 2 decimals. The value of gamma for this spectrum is 1.37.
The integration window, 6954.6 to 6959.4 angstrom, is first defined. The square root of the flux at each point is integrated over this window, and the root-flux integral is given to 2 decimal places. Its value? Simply 5.42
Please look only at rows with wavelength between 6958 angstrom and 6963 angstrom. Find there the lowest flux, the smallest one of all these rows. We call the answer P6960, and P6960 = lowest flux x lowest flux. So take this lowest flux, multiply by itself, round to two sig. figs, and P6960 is 1.5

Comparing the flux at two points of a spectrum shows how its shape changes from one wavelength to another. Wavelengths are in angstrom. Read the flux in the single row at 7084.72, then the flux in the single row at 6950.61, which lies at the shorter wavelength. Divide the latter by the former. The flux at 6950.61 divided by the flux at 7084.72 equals 0.96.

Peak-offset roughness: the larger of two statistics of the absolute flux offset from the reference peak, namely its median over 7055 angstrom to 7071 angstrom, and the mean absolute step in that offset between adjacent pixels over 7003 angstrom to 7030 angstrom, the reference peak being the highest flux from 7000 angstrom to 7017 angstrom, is 0.910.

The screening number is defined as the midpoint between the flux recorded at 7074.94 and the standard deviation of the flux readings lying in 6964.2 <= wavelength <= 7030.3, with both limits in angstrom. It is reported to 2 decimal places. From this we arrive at 1.02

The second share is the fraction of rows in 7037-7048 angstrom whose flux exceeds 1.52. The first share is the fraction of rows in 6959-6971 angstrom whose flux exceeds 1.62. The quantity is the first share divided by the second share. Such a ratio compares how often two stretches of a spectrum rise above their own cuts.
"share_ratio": 0.57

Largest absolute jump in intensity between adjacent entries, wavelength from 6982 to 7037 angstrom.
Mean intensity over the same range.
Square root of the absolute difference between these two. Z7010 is 0.86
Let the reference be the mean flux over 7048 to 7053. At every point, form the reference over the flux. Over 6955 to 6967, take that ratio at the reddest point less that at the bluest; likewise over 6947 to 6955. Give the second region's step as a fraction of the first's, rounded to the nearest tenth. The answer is -1.0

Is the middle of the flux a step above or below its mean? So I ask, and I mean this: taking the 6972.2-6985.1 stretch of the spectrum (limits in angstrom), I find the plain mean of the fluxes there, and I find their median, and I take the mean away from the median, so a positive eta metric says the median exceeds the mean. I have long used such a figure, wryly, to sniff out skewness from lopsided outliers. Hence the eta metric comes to -0.036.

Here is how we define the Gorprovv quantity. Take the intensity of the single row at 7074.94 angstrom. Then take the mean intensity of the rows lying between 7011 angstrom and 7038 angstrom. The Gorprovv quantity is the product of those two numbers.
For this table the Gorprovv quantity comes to 3.0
